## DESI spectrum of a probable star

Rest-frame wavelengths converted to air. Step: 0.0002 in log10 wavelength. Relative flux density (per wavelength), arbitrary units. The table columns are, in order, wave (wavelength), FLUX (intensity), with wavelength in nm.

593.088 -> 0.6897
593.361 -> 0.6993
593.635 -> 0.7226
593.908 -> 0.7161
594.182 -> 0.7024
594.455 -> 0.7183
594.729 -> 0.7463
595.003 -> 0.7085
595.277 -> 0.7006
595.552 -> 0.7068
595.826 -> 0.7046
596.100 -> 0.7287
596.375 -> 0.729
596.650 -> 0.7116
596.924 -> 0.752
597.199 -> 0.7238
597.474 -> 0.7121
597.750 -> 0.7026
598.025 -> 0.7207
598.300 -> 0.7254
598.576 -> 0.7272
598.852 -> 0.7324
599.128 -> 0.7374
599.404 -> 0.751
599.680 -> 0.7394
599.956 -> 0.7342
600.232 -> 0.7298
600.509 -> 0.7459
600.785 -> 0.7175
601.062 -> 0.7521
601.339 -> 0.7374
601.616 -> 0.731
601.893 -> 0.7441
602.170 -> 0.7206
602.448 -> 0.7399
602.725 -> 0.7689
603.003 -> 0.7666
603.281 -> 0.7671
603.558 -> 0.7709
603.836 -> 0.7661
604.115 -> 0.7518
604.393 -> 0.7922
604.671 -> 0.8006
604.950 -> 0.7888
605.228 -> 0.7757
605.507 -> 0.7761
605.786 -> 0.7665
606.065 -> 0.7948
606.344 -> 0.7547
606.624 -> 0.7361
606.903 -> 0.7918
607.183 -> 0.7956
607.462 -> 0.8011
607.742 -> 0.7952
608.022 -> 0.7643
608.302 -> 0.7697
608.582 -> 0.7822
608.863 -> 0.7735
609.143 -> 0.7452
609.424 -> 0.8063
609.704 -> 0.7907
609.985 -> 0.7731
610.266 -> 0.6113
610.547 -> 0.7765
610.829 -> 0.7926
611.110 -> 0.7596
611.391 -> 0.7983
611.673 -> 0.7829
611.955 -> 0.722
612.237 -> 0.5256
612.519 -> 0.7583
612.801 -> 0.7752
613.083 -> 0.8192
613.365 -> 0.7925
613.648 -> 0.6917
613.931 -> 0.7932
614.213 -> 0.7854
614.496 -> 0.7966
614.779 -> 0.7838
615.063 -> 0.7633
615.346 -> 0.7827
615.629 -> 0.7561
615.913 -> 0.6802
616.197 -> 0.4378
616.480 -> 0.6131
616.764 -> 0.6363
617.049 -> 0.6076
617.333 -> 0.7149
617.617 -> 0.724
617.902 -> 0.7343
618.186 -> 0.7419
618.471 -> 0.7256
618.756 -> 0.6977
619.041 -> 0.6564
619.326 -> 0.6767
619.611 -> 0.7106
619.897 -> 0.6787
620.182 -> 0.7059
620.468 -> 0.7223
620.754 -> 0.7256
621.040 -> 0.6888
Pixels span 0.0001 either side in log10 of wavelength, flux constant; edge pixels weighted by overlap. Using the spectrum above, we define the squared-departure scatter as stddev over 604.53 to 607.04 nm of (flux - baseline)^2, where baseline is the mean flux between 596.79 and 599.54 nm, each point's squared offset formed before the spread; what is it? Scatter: 0.002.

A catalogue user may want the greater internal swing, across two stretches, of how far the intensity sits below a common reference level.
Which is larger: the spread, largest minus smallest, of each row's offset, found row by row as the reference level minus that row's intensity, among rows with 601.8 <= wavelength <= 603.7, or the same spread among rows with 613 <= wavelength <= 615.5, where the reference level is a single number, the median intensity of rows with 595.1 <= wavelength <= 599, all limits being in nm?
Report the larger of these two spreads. 0.13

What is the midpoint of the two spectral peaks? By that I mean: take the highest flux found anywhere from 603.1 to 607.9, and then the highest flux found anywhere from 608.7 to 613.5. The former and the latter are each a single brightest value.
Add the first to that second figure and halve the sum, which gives 0.810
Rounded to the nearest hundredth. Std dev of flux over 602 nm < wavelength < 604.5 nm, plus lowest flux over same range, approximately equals 0.74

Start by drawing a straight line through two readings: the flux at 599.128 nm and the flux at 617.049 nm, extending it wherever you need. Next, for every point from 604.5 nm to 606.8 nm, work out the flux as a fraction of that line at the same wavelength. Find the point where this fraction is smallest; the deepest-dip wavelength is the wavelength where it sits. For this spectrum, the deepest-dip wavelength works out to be 606.624 nm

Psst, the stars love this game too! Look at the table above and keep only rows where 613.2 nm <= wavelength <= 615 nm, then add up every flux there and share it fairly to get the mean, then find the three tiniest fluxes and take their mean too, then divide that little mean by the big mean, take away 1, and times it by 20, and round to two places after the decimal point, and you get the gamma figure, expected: -0.52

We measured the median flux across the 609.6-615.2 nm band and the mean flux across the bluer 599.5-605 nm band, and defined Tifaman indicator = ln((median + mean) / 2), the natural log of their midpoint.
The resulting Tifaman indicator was -0.266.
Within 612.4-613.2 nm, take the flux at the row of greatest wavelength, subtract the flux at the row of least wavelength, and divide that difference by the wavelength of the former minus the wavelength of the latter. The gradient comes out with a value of 0.11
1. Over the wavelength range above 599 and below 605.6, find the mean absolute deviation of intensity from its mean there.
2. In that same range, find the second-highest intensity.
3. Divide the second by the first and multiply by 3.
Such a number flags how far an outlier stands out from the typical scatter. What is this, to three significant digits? 124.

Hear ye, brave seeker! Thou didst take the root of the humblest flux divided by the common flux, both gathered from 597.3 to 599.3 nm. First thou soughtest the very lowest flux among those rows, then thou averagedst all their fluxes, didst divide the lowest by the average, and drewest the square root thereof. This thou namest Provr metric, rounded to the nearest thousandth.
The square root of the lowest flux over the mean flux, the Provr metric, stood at 0.986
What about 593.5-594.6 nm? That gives 0.991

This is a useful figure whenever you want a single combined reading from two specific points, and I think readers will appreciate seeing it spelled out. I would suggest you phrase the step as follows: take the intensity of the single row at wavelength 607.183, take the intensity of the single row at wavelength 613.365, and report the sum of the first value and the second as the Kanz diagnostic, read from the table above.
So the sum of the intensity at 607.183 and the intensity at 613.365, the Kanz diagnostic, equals 1.59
